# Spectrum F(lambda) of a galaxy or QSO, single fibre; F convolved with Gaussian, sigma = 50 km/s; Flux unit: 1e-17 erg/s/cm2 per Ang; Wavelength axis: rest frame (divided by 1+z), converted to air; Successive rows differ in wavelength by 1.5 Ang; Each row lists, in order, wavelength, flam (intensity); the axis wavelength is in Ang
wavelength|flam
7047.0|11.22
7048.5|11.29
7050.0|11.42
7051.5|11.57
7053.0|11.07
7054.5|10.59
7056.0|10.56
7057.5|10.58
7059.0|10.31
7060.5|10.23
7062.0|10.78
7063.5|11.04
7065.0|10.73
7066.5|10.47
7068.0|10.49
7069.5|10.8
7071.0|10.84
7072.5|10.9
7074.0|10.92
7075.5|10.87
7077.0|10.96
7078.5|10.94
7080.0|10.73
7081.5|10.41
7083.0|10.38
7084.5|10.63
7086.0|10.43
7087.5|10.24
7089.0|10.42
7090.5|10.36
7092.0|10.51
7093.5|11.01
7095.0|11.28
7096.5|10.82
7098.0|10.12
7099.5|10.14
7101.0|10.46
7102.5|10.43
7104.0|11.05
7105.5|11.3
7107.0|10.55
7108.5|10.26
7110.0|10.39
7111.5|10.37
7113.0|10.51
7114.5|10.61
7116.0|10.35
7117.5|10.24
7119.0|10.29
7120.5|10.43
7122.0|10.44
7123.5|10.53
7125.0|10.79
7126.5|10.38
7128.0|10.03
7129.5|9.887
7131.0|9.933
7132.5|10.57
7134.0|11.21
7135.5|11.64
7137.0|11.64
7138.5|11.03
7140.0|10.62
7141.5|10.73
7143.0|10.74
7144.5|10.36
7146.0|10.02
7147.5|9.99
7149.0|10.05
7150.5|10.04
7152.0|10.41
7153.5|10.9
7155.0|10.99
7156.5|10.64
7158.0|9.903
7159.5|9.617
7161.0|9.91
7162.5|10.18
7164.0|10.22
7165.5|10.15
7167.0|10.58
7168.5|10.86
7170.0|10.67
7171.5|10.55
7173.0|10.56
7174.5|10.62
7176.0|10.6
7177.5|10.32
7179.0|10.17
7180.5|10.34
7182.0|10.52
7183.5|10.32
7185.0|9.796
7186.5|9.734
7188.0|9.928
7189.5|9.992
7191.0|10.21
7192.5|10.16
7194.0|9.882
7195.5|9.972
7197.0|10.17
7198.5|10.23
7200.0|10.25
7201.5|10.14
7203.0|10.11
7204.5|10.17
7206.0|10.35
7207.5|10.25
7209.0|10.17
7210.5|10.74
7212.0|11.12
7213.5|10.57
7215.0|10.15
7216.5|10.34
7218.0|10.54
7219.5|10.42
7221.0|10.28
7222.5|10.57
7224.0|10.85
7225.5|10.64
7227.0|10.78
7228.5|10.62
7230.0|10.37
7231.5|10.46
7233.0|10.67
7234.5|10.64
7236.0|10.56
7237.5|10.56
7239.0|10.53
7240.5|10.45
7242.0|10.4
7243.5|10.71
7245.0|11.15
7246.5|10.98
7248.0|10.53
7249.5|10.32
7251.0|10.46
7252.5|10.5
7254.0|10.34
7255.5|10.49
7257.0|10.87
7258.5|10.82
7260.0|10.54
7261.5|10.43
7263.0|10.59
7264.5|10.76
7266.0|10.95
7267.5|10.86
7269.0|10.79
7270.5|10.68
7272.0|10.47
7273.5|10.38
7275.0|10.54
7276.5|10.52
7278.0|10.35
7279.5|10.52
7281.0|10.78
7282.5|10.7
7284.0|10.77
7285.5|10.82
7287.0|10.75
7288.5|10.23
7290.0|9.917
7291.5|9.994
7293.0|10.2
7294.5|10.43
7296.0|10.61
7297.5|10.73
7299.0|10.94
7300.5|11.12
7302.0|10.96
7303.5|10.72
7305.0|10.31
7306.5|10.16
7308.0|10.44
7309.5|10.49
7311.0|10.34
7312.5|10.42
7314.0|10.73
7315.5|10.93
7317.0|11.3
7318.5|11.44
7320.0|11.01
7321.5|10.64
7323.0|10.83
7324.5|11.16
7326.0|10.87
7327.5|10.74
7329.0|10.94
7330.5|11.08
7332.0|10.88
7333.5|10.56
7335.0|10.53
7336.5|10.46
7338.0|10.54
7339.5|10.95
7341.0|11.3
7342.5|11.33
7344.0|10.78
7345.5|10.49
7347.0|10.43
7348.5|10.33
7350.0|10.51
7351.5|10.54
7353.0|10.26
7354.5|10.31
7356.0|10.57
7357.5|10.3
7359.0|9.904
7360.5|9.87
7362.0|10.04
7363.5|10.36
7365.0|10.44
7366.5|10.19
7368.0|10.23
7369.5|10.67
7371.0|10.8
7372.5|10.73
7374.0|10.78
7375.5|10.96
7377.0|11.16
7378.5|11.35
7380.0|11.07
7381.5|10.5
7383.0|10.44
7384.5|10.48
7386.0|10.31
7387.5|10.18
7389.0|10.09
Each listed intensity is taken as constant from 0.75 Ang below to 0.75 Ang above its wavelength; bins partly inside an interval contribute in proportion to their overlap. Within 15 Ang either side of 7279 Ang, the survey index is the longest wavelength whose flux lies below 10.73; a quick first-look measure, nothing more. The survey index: 7293.0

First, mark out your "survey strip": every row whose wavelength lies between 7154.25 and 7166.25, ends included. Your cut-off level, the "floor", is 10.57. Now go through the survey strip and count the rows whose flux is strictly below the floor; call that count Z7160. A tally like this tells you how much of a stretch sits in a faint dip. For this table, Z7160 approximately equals 6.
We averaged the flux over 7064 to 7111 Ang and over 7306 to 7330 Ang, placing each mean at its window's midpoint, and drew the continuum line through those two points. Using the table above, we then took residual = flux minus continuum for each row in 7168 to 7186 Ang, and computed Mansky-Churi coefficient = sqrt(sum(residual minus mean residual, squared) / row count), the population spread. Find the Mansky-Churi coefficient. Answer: 0.27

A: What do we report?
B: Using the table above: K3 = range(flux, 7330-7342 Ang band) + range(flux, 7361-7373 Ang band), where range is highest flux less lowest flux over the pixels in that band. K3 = 1.60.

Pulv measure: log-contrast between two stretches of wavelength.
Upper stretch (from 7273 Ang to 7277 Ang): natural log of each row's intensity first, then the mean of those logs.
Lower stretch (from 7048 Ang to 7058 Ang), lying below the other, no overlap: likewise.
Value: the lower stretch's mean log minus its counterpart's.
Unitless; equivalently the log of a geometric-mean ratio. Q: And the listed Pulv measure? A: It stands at 0.049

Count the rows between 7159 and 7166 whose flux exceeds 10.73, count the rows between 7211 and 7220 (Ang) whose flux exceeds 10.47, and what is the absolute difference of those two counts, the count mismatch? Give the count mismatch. 3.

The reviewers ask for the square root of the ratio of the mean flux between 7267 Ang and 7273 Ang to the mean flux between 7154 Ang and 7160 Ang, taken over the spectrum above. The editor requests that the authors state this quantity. 1.02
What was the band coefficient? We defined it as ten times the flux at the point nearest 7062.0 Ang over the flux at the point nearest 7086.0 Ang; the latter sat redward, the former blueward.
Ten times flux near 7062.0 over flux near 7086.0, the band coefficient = 10.3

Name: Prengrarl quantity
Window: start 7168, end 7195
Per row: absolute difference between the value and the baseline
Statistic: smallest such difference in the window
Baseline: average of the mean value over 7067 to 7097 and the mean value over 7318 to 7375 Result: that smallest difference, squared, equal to 0.0001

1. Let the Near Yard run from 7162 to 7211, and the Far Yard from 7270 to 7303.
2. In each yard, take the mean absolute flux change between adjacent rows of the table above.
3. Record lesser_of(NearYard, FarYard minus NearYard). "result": 0.01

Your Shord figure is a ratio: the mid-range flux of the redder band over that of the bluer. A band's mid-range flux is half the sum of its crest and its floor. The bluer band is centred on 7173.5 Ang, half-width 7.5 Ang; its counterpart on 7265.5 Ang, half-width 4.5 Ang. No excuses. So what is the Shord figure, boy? 1.02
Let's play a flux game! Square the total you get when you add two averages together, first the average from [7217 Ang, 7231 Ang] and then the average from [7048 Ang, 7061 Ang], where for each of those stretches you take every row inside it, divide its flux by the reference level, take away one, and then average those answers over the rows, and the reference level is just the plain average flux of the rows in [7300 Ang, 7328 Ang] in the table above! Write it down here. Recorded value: 0.0001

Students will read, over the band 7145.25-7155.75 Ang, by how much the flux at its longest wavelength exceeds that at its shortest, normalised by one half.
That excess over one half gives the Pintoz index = 1.9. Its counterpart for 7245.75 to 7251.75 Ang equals -1.0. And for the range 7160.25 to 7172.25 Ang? 1.3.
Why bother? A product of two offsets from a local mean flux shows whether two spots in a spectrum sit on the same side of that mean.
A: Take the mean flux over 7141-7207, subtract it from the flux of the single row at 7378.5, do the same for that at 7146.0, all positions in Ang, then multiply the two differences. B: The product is -0.27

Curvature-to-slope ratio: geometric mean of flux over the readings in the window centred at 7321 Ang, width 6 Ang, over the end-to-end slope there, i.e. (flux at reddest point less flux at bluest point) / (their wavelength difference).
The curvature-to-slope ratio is -81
